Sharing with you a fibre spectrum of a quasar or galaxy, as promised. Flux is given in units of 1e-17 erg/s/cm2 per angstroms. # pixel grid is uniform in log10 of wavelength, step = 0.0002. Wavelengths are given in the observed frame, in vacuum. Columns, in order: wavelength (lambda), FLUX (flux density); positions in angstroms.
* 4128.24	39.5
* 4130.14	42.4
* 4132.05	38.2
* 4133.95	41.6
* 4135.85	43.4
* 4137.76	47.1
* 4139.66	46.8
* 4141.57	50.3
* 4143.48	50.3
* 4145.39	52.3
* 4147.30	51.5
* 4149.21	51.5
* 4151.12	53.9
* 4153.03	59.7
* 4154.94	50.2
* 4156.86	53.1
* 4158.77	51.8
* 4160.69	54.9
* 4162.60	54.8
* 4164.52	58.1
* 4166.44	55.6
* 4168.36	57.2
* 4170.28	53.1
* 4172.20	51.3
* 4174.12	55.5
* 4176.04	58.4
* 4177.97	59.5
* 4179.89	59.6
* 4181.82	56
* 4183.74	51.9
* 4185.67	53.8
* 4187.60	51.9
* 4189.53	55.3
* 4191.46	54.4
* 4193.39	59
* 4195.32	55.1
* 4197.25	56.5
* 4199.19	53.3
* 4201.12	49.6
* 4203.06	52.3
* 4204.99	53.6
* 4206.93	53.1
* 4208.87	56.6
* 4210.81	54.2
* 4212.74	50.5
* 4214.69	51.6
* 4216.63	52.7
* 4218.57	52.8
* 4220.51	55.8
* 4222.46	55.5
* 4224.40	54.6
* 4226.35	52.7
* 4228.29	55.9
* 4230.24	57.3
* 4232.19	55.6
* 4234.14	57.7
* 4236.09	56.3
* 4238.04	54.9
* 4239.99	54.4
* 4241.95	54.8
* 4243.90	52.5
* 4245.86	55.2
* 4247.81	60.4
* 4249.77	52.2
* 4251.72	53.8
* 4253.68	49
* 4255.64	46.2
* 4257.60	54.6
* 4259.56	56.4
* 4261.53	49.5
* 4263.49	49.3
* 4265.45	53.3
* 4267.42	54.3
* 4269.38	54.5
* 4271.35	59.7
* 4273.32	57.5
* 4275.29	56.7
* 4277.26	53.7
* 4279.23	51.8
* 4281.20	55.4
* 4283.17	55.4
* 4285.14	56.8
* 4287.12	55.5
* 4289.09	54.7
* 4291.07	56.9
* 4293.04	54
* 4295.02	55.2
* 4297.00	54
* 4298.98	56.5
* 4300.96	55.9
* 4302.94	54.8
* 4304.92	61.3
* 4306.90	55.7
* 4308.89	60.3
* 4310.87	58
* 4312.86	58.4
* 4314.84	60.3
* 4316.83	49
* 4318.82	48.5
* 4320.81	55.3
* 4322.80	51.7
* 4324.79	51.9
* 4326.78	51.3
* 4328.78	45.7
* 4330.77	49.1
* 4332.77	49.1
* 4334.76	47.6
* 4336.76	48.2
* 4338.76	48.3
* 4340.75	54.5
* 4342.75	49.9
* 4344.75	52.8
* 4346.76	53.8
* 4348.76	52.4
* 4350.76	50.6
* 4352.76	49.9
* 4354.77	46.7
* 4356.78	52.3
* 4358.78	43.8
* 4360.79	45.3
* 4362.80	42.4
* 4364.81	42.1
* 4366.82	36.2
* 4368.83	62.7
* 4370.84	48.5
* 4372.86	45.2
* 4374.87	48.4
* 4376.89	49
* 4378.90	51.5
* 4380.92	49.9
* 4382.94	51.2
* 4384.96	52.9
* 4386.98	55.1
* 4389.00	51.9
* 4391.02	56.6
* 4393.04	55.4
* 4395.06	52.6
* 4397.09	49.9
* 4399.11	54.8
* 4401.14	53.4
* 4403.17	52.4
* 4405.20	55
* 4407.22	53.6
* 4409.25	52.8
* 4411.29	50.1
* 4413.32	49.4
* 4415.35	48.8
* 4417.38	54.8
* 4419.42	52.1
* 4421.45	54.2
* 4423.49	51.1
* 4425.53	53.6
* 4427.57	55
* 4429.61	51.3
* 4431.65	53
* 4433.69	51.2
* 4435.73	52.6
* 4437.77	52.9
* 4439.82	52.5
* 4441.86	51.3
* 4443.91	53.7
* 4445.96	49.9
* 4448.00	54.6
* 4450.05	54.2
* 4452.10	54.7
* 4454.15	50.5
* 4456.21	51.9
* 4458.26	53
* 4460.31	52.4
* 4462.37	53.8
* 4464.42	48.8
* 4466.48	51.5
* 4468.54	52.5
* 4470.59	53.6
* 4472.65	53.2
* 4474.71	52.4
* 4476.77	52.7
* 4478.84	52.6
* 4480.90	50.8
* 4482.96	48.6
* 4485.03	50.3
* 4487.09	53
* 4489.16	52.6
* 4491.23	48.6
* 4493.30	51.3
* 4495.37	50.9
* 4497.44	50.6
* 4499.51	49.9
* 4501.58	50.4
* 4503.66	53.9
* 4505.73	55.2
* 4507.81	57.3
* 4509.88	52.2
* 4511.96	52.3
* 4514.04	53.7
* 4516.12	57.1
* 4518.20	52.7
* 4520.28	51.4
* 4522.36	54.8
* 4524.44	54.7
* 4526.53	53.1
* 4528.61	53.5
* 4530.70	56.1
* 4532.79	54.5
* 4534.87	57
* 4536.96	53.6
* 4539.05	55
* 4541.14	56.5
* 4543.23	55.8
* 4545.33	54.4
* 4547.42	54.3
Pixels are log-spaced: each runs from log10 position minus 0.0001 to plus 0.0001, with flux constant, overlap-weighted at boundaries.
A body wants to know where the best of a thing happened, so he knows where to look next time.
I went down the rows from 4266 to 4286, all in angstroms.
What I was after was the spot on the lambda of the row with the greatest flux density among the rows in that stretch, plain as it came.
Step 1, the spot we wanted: 4271.35 angstroms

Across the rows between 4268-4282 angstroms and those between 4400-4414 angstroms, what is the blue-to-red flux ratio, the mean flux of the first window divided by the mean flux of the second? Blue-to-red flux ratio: 1.06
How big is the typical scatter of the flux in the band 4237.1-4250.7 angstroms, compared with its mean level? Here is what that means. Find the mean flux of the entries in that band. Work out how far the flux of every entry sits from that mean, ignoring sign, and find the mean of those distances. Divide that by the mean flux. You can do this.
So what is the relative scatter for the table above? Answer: 0.030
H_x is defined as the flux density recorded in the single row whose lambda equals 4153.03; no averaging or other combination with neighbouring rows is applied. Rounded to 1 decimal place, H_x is 59.7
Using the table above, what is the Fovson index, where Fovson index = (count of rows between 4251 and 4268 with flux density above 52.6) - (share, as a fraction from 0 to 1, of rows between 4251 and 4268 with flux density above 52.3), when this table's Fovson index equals 4.4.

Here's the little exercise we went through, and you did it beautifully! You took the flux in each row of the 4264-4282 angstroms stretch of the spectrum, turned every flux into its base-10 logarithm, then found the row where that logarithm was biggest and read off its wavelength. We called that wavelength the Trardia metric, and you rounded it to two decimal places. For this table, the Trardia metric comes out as 4271.35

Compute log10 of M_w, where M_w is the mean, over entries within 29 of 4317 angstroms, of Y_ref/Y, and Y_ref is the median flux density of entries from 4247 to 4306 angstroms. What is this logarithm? 0.013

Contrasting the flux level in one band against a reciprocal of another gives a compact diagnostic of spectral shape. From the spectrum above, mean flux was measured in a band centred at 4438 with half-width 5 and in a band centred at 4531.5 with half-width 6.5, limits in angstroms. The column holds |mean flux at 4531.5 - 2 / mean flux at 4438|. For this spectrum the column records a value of 54.6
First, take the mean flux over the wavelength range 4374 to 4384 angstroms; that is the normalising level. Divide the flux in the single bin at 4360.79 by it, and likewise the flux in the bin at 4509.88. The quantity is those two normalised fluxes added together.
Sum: 1.95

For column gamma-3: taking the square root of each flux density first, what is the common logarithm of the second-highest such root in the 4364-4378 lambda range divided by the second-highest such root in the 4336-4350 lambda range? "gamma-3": -0.020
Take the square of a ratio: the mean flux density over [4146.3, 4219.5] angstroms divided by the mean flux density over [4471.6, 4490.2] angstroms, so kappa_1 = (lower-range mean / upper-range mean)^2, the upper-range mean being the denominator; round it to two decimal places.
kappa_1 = 1.10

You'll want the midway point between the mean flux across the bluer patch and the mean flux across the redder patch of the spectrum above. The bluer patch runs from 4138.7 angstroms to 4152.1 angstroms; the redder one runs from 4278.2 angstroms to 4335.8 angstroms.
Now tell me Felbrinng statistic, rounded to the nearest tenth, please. 52.5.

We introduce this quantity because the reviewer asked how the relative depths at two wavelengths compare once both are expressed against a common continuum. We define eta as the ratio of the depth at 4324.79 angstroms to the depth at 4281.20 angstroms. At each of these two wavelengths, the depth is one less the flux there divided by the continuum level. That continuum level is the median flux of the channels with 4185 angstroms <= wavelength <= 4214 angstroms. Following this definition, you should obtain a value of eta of -1.2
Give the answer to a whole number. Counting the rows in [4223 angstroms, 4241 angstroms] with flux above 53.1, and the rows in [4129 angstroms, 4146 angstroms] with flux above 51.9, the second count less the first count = -7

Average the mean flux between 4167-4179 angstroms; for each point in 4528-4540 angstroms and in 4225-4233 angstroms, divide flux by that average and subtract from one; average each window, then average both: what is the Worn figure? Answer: 0.012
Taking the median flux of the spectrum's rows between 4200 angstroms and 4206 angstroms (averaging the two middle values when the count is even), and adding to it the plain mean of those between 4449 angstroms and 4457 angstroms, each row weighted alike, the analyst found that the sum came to 105.1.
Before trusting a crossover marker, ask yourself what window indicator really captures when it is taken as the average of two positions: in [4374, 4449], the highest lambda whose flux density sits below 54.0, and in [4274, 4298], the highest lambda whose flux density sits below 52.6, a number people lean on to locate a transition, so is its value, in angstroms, 4362.6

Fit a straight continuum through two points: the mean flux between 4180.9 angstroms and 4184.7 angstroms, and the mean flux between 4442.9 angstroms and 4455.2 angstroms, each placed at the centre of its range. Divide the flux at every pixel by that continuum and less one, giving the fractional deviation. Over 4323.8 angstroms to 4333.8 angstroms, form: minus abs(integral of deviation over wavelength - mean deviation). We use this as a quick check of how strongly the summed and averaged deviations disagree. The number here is -0.67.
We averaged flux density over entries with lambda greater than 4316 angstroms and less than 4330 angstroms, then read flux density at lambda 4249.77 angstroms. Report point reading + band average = 103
